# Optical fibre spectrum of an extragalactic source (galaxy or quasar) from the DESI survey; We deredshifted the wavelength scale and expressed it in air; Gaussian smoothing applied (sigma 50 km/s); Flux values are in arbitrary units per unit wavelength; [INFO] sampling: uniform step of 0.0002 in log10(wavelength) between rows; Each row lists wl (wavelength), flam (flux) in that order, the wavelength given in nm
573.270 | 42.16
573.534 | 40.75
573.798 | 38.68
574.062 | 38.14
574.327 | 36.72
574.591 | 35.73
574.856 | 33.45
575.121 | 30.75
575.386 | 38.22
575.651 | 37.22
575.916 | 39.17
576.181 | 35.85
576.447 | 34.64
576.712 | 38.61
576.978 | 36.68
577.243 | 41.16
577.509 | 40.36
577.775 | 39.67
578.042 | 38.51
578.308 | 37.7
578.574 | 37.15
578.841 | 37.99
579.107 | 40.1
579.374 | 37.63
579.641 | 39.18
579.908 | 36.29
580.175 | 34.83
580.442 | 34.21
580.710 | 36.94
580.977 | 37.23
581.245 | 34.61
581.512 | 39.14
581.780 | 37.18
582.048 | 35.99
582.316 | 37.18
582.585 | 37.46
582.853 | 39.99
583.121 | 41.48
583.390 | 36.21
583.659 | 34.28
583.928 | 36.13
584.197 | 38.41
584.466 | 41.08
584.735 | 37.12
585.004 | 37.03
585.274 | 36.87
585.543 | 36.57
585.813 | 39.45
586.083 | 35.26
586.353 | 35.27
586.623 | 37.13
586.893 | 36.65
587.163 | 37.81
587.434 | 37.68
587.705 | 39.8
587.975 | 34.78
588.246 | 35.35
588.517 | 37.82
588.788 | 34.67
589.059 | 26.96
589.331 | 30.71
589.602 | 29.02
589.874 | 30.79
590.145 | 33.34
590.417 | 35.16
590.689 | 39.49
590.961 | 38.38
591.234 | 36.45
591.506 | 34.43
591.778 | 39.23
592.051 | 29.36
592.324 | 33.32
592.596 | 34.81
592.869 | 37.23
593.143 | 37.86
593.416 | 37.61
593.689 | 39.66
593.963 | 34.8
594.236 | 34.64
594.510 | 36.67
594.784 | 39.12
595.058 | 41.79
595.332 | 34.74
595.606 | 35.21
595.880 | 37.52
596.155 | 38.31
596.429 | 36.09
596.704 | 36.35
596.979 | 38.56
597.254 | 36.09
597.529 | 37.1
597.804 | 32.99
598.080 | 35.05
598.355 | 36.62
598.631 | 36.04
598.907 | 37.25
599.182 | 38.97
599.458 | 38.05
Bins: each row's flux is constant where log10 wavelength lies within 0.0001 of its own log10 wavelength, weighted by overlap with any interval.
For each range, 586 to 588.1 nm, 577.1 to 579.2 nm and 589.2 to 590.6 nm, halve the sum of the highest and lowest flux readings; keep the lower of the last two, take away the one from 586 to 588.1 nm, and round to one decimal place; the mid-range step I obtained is -5.2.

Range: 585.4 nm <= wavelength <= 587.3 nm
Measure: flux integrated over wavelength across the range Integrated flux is 70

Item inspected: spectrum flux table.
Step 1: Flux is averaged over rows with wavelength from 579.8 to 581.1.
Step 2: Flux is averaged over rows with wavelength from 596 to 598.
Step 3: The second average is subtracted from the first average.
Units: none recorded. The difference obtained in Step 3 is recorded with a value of -0.6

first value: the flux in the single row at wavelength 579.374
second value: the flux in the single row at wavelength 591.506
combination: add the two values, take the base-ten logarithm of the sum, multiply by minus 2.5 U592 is -4.644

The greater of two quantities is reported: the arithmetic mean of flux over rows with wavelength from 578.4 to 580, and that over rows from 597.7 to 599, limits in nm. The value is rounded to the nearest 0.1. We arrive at 38.1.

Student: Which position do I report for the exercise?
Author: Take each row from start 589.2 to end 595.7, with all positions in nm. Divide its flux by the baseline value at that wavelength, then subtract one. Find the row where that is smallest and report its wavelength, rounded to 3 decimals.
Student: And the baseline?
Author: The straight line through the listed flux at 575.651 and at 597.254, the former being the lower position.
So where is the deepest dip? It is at 589.602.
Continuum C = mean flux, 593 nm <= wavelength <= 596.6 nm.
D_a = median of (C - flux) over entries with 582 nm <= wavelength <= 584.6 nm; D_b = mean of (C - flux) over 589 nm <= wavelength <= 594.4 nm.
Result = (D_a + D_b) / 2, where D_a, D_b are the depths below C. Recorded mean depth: 1.2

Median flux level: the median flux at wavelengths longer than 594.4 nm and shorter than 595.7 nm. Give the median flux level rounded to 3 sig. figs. 36.7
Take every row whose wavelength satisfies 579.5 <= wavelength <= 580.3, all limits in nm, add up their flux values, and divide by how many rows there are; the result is 36.8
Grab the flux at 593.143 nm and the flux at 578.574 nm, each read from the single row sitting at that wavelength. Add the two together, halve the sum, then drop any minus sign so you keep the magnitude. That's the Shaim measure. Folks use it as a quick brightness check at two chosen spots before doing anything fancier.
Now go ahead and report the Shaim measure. 37.5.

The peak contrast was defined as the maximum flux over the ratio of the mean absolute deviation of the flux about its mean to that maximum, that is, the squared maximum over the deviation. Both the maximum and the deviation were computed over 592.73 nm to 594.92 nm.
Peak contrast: 1147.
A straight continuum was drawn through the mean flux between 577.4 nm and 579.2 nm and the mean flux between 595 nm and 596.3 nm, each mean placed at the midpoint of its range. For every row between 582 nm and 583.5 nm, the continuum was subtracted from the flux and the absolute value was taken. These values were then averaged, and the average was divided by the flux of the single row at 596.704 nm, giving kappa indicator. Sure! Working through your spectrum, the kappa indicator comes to 0.05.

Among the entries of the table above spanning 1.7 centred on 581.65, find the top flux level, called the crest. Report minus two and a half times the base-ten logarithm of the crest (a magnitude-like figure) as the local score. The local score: -3.98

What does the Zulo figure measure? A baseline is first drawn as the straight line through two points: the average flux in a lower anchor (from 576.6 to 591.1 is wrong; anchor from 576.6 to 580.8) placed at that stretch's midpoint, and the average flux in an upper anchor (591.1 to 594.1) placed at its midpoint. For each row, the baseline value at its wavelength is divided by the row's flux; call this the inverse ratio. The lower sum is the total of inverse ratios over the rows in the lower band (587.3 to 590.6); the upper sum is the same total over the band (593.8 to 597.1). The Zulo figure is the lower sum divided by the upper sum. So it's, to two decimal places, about 1.13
